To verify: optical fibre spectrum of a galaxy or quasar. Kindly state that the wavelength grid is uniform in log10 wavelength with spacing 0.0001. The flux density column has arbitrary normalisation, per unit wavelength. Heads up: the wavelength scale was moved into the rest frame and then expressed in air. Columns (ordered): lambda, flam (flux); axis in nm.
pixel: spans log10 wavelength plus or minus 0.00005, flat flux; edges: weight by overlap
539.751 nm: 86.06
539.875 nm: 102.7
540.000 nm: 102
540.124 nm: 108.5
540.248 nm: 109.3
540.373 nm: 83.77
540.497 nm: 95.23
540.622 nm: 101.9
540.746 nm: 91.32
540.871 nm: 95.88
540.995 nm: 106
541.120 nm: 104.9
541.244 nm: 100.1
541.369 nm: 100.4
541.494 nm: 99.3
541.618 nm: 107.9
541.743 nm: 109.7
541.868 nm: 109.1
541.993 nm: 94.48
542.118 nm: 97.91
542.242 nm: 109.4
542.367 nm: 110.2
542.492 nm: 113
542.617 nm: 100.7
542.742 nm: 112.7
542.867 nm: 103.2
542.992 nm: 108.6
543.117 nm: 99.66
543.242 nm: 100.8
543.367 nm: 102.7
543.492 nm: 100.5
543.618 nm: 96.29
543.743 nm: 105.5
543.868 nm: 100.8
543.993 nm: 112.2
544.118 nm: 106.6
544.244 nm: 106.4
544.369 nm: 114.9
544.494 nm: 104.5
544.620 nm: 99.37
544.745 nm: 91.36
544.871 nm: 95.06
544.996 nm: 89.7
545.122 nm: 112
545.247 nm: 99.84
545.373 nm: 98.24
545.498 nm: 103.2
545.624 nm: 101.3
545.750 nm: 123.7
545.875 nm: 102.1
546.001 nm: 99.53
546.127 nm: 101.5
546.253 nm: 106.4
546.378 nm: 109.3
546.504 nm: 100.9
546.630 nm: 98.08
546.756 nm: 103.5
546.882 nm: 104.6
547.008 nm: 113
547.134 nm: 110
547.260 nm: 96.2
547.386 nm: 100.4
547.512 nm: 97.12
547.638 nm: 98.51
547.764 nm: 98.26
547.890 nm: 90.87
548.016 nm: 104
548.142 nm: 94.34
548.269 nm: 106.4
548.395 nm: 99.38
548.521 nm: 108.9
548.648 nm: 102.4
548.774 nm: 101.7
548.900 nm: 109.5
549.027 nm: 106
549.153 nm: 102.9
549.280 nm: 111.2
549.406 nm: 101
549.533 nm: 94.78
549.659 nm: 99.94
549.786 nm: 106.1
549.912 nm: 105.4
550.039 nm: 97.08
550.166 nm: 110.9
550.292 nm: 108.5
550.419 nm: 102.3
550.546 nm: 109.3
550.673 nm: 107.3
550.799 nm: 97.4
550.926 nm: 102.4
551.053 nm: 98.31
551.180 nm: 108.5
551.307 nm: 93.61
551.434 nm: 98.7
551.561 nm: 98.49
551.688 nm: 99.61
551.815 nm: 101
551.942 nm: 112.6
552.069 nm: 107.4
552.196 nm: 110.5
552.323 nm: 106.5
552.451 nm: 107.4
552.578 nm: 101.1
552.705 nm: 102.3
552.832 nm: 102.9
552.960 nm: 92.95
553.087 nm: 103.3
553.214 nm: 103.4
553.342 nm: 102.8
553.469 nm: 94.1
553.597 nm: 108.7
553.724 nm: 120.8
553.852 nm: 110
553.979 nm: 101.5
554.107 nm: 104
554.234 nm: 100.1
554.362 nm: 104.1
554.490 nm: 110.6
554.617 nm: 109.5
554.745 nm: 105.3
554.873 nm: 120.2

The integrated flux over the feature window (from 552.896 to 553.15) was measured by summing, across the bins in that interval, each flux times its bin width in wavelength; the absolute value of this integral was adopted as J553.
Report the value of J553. 25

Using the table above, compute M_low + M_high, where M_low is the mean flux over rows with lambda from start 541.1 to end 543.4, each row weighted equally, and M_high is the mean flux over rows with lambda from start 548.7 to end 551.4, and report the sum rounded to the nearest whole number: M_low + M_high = 208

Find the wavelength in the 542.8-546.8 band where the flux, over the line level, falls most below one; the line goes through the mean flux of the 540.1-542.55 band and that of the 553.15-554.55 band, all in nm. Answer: 544.996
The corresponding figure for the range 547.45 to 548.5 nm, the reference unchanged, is 547.890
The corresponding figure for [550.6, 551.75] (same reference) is 551.307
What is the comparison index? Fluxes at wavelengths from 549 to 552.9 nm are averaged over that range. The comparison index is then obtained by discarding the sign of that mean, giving 104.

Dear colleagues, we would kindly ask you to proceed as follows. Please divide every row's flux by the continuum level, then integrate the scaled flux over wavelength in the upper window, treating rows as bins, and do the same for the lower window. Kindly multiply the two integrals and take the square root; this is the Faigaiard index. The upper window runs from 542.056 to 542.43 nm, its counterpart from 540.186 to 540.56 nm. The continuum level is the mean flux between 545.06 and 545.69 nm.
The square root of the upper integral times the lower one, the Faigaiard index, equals 0.366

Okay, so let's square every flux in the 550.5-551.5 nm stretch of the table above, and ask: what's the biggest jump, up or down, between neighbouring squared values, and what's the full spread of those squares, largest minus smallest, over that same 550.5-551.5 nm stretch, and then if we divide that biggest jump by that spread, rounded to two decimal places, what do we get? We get 0.95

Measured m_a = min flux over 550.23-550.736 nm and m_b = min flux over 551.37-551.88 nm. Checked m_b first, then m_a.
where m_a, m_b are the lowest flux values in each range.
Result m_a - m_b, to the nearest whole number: 4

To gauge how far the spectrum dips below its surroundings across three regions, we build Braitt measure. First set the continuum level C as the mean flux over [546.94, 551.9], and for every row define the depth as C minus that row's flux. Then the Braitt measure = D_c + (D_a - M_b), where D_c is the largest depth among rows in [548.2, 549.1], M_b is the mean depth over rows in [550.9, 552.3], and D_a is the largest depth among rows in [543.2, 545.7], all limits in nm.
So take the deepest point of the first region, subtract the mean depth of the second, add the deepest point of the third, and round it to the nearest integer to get 16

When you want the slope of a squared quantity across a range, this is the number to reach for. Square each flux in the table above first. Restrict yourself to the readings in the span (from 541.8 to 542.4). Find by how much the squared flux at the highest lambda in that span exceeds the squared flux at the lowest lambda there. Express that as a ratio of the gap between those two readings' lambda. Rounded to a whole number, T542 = 483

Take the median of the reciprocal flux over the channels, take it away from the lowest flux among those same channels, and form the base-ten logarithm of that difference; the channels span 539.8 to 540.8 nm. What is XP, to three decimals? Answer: 1.923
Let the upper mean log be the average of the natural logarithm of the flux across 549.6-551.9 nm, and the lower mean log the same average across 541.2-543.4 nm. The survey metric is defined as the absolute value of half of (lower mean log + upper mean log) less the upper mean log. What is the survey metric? 0.009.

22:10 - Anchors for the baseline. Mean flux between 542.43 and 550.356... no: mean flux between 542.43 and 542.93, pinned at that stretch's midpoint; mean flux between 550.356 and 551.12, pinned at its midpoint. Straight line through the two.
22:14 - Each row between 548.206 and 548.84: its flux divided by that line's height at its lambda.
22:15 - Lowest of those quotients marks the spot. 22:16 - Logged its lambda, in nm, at 548.395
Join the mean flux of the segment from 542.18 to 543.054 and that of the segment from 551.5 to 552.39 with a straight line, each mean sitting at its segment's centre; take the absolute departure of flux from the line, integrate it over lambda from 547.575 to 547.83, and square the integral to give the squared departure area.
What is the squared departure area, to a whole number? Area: 4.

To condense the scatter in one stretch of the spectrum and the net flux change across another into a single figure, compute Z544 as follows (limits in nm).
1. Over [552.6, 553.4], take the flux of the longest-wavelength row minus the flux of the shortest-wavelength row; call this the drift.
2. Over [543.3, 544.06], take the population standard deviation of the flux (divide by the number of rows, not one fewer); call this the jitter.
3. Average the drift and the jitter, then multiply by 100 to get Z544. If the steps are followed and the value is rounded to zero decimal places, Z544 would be 273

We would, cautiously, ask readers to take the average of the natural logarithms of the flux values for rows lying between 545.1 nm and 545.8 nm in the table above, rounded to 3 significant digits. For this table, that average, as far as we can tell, 4.66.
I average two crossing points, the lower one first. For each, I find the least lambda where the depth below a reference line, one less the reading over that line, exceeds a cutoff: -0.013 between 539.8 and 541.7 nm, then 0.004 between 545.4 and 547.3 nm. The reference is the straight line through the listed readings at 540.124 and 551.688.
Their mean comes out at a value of 542.69 nm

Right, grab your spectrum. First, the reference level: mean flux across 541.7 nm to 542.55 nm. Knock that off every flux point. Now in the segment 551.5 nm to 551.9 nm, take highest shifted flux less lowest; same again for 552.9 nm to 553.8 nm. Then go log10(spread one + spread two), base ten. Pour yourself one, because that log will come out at 1.48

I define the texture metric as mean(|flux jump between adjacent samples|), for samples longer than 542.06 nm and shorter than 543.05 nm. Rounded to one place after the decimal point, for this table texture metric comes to 7.8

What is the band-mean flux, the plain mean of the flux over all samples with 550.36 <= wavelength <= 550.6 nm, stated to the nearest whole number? 106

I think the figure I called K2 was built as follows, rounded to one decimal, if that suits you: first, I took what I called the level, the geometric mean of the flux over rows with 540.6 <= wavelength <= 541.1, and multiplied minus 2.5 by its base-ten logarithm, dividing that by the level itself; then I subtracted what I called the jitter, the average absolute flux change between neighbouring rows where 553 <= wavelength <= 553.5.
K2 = -3.2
